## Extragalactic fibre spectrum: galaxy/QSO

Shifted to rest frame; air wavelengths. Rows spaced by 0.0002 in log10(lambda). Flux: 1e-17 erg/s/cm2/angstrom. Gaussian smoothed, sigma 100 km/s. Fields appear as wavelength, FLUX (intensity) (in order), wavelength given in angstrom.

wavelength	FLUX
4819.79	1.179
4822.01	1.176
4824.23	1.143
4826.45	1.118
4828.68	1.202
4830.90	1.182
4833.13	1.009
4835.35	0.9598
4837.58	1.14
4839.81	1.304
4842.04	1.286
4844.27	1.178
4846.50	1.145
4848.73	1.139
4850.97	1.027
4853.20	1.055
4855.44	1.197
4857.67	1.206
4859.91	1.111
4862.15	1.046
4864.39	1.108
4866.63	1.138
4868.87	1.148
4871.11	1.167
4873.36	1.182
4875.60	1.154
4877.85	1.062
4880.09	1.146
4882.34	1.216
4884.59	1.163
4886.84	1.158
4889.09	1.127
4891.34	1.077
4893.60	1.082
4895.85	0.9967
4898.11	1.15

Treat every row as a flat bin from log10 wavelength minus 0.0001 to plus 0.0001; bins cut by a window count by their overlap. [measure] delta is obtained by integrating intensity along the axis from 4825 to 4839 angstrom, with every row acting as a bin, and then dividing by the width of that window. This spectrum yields 1.11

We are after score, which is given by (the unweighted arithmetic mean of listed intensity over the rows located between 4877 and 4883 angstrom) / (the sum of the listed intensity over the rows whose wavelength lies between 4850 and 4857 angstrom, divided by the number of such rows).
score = 1.04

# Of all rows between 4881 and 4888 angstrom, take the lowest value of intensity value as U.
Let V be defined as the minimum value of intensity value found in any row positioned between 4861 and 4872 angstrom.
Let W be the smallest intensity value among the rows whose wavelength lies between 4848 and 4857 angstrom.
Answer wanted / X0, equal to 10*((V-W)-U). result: -11.4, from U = 1.158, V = 1.046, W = 1.027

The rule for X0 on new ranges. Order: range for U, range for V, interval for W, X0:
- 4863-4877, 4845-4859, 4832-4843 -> -10.4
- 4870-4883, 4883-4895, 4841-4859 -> -10.1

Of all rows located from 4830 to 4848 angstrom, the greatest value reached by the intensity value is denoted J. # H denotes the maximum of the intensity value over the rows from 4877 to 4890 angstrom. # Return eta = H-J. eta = -0.09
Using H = 1.216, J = 1.304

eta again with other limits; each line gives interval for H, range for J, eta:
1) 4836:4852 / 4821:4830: 0.10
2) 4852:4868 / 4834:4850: -0.10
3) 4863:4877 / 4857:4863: -0.02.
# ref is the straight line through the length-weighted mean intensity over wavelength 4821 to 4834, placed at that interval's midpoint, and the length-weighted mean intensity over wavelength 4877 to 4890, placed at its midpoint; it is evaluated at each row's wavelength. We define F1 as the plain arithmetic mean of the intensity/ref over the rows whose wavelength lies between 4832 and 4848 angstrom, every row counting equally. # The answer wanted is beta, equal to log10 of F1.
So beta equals 0.0016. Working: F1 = 1.00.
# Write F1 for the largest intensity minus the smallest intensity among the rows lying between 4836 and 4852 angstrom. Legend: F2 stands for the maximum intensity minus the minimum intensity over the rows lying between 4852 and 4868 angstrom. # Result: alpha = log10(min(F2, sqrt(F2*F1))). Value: -0.80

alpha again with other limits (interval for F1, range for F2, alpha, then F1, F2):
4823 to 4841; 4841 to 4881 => -0.59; 0.34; 0.26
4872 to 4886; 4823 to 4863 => -0.64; 0.15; 0.34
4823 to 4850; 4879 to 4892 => -0.86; 0.34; 0.14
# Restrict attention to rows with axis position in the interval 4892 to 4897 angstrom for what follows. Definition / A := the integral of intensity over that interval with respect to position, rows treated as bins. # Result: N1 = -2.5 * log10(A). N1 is -1.79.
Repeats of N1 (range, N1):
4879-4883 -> -1.68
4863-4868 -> -1.87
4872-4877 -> -1.91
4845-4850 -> -1.89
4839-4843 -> -1.79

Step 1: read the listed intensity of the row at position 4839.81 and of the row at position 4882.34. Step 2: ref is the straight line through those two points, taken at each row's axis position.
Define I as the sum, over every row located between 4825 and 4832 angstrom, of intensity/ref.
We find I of 2.6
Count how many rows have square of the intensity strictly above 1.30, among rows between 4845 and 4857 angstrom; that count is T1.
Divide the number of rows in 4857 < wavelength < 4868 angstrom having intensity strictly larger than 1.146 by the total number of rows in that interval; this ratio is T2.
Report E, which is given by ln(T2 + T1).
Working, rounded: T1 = 2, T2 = 0.20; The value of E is 0.8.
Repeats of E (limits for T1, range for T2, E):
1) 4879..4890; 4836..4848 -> 1.5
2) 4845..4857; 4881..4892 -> 1.0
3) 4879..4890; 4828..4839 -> 1.5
